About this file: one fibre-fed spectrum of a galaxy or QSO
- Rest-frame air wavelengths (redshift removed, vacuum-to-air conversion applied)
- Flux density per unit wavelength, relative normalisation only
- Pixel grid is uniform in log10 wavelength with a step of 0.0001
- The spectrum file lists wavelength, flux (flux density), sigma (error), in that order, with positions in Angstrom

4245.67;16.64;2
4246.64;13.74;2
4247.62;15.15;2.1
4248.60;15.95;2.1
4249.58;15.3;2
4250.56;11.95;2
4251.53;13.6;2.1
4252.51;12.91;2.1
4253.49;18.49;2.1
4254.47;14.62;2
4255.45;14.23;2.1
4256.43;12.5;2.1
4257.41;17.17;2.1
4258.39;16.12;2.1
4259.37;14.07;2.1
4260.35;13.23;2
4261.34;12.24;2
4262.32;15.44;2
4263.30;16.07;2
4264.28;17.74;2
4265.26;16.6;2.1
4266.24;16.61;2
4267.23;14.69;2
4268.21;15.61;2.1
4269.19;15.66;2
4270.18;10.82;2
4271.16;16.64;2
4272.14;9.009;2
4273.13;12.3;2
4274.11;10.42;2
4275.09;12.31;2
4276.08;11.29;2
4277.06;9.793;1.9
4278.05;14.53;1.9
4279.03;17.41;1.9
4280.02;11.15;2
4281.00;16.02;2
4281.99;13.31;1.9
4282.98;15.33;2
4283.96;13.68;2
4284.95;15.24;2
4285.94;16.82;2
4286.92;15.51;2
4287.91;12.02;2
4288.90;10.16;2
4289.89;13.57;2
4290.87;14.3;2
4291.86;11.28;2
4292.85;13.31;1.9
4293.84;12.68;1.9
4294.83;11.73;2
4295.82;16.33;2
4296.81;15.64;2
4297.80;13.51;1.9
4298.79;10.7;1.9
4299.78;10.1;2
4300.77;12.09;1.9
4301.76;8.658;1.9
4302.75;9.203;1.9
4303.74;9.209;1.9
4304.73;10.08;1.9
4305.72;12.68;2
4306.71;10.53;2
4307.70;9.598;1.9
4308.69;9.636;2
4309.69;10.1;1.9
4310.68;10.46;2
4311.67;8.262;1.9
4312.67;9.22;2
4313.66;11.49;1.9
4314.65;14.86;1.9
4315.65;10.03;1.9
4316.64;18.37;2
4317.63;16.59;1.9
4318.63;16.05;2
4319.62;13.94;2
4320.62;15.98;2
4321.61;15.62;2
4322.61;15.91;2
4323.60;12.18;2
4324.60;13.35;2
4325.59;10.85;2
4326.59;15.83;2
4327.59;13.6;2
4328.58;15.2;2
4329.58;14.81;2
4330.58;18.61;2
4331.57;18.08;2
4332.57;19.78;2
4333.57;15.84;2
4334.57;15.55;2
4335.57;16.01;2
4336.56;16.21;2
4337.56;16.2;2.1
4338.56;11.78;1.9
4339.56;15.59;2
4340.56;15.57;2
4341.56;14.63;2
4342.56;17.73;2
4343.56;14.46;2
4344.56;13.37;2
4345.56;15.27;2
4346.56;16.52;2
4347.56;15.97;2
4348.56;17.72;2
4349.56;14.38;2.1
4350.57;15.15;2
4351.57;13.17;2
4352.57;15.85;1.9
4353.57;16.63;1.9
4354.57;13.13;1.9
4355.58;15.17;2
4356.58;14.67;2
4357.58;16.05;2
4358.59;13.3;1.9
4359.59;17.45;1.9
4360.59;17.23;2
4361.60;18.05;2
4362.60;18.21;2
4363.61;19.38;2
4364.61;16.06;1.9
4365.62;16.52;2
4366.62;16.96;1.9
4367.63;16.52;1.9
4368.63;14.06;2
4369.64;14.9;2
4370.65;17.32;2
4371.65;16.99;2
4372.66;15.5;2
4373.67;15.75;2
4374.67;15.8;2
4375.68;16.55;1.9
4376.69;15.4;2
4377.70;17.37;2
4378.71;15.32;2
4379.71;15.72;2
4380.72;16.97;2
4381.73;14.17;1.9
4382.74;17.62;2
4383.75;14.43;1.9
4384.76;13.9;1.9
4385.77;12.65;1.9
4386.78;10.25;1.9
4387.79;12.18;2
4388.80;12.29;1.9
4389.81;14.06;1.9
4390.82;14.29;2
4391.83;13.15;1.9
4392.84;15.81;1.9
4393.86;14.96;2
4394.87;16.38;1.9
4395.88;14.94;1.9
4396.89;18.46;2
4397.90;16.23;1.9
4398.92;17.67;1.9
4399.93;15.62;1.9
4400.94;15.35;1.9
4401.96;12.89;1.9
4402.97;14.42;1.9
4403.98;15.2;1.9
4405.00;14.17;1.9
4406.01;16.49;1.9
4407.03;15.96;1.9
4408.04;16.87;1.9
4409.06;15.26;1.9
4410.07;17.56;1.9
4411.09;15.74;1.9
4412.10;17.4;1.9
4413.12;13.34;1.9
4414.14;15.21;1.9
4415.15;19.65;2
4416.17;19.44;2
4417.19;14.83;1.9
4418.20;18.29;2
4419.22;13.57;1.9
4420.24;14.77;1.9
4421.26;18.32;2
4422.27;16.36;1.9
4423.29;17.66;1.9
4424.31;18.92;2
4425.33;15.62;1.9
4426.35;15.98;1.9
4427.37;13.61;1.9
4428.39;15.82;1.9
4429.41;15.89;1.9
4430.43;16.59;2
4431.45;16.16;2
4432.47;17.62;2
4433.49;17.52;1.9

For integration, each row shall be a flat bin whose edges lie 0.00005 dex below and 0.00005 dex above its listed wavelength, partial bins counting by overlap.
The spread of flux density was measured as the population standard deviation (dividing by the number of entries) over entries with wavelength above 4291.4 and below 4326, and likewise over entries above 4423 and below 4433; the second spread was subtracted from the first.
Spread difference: 1.3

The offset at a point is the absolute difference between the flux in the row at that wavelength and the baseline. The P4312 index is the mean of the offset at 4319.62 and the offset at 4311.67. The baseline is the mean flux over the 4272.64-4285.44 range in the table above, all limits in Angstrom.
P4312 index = 2.8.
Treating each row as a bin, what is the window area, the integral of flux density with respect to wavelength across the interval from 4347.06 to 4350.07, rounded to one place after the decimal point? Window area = 48.1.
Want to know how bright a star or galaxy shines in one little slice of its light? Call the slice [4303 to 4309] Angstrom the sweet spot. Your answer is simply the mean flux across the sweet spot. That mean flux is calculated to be 10.3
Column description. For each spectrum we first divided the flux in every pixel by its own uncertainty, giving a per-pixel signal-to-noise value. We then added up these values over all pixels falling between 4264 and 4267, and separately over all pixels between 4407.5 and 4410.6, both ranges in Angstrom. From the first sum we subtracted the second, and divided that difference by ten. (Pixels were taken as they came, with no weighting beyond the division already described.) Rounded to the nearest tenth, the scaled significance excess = -0.1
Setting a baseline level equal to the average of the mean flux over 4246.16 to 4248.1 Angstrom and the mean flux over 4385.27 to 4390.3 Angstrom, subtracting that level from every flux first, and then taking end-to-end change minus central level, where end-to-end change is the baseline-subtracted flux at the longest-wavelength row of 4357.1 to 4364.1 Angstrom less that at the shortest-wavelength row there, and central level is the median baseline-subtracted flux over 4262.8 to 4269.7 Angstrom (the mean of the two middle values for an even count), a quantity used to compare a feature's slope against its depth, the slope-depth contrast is 0.6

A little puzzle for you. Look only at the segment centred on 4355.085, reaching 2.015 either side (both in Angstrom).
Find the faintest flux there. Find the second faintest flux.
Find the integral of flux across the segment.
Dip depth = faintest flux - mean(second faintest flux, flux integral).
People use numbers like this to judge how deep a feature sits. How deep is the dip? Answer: -24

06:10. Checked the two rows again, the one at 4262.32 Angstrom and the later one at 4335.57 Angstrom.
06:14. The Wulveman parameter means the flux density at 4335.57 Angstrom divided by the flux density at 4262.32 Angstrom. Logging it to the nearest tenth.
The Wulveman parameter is 1.0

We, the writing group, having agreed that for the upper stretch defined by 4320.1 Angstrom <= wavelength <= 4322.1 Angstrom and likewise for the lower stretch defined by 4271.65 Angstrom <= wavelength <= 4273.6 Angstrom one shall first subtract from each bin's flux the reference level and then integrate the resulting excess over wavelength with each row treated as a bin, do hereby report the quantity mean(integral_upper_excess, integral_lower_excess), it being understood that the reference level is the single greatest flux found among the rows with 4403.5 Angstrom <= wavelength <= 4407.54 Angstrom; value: -6.4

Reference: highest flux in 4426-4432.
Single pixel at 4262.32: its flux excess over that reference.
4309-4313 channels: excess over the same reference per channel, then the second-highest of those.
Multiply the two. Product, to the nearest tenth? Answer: 7.5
